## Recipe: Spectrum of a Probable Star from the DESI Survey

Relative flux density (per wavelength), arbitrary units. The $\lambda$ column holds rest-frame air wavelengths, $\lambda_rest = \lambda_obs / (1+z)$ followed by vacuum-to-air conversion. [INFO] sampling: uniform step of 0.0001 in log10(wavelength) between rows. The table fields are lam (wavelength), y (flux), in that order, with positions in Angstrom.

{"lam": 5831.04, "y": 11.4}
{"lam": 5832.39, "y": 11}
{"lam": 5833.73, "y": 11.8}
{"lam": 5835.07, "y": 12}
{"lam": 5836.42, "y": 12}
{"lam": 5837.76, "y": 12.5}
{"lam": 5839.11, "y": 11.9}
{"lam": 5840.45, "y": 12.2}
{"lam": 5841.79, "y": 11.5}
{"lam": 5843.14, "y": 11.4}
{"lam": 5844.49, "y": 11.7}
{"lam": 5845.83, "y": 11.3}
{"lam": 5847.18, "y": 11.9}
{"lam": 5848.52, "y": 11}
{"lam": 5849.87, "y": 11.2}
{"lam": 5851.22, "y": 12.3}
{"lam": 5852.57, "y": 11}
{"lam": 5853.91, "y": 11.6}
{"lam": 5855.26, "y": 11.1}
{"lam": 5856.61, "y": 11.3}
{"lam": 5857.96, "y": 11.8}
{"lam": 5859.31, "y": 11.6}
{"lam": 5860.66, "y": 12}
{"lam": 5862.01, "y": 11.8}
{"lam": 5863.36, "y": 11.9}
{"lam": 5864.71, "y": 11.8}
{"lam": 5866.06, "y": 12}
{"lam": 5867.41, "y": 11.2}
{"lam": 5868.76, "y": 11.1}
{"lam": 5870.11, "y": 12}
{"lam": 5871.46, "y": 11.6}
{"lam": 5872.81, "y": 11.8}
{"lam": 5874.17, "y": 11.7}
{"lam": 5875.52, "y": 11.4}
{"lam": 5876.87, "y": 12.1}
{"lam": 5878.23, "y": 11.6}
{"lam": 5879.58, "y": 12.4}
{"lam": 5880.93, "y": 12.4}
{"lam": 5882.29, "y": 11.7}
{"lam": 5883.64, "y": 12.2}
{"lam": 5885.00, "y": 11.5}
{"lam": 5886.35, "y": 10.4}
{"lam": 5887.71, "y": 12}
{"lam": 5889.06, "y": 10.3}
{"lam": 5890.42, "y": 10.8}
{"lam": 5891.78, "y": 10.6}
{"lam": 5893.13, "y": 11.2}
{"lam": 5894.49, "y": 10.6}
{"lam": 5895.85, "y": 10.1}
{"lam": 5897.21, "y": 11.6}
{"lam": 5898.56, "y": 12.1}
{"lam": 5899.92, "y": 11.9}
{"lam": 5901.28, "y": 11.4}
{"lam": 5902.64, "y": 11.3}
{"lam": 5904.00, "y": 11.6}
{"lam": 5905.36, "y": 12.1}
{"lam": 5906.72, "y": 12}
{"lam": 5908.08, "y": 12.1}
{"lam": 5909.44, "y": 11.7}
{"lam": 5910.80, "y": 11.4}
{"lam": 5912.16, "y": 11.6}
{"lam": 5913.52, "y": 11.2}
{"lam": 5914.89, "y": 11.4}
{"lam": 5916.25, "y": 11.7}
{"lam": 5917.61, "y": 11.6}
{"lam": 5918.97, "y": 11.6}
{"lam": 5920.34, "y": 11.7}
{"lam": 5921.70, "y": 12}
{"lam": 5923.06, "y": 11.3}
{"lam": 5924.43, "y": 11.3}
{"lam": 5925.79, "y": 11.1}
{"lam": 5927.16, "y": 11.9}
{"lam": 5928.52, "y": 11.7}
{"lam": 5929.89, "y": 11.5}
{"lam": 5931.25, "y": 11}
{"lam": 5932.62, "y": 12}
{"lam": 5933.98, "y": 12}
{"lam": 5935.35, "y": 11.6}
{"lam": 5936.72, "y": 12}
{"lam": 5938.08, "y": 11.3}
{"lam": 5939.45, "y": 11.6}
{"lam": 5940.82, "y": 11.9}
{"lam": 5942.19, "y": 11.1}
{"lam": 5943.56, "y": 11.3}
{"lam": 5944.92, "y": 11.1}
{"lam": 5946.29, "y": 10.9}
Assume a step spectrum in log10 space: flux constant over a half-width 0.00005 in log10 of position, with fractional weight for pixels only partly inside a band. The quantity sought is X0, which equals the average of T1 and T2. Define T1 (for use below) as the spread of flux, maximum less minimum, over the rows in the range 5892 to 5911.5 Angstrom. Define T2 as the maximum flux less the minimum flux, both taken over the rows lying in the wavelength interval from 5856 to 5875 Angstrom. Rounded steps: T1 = 2.00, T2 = 0.90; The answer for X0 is 1.45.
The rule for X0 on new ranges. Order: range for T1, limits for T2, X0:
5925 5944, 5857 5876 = 0.95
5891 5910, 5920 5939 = 1.50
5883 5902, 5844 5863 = 1.70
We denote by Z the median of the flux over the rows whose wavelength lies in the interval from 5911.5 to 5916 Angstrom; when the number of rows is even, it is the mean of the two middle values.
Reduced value 11.4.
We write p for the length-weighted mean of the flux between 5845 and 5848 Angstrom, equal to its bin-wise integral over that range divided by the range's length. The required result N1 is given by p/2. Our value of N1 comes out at 5.80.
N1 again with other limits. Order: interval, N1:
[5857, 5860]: 5.83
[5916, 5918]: 5.83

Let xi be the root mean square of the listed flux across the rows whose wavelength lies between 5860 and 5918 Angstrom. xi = 11.6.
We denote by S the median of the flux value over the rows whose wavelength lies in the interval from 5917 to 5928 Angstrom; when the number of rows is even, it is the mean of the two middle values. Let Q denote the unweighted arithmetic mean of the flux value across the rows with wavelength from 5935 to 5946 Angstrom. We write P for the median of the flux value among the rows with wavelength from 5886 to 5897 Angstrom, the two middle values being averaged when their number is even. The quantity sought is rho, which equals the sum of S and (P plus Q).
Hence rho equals 33.7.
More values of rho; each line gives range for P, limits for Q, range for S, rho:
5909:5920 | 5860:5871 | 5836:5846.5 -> 35.1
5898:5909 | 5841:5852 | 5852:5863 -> 35.1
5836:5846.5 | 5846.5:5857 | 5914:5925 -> 34.8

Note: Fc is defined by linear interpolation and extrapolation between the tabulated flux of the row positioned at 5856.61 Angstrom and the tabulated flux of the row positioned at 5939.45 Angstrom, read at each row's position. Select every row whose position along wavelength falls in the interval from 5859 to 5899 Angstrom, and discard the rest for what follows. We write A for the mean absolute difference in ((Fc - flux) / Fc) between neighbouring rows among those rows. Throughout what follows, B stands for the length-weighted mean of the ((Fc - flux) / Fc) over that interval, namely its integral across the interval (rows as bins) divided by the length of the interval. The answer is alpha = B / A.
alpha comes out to -0.2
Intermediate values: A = 0.0500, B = -0.012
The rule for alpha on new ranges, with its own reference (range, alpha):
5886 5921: 0.2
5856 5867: -1.8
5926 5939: -0.2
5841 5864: -0.6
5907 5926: -0.2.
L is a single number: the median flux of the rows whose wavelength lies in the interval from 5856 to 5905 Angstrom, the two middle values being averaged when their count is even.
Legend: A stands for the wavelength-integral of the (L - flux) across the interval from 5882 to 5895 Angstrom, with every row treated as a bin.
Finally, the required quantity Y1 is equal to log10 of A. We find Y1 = 0.8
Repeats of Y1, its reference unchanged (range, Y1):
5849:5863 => -0.4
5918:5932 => 0.1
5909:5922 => -0.5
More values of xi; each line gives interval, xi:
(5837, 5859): 11.6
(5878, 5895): 11.4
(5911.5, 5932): 11.5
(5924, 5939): 11.6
